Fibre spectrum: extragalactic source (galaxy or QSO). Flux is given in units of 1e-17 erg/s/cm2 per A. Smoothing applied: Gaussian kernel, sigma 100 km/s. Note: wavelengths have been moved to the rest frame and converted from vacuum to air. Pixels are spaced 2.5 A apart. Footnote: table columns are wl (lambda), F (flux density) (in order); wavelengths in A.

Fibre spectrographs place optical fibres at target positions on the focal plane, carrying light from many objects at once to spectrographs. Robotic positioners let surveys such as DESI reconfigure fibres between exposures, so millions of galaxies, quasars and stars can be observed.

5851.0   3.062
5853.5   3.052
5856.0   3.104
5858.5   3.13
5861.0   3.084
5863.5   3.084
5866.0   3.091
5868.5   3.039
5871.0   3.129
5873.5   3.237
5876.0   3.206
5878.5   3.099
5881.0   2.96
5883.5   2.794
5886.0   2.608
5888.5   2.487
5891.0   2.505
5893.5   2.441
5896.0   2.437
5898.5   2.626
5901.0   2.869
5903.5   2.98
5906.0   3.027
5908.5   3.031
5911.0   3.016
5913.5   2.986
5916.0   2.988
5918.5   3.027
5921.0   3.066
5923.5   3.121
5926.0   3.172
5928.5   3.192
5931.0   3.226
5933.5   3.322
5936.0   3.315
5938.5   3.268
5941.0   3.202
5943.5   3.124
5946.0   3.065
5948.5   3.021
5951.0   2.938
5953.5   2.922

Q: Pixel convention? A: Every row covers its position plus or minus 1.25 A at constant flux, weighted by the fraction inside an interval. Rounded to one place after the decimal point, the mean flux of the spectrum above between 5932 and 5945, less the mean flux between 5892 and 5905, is 0.6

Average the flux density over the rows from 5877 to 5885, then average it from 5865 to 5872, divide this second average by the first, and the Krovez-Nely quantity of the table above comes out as 1.05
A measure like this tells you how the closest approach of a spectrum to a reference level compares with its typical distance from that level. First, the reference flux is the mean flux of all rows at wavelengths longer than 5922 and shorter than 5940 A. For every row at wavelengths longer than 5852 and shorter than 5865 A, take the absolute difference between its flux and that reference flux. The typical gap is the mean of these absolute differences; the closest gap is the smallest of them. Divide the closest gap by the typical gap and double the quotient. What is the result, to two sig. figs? 1.4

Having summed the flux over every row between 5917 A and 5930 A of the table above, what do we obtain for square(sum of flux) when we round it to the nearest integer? 243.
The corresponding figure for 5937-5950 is 246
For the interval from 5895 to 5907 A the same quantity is 194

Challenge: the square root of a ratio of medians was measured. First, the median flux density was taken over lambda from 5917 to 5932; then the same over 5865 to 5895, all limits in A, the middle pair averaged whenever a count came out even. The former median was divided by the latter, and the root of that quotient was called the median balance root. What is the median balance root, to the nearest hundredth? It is 1.02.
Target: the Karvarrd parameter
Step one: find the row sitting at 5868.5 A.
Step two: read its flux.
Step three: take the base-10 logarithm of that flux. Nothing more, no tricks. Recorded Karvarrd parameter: 0.483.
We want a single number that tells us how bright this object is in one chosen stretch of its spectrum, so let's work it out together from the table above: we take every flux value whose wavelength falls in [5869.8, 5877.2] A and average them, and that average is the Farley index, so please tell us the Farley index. 3.19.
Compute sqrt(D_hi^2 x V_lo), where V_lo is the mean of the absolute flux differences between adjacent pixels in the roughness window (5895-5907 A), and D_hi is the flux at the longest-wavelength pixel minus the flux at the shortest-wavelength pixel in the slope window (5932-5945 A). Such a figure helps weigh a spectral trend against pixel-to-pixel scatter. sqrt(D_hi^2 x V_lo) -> 0.076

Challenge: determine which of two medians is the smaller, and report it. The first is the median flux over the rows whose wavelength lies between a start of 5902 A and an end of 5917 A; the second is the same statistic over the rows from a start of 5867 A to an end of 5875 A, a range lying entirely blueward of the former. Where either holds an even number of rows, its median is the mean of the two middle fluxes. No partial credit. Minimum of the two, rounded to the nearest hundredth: 3.00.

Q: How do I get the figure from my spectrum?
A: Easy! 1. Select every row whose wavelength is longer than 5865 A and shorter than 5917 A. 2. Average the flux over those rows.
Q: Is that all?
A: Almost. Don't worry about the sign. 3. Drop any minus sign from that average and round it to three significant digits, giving 2.88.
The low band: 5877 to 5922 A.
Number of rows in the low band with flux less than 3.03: 15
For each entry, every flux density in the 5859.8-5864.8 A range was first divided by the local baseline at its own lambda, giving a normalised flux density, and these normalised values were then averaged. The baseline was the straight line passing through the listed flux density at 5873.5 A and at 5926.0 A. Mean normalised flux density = 0.949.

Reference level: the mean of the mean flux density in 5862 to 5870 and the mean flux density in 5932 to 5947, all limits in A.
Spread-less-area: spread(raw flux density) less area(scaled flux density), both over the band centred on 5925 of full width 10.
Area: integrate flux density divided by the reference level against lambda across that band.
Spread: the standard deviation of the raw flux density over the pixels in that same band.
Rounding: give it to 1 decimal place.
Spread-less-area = -9.9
